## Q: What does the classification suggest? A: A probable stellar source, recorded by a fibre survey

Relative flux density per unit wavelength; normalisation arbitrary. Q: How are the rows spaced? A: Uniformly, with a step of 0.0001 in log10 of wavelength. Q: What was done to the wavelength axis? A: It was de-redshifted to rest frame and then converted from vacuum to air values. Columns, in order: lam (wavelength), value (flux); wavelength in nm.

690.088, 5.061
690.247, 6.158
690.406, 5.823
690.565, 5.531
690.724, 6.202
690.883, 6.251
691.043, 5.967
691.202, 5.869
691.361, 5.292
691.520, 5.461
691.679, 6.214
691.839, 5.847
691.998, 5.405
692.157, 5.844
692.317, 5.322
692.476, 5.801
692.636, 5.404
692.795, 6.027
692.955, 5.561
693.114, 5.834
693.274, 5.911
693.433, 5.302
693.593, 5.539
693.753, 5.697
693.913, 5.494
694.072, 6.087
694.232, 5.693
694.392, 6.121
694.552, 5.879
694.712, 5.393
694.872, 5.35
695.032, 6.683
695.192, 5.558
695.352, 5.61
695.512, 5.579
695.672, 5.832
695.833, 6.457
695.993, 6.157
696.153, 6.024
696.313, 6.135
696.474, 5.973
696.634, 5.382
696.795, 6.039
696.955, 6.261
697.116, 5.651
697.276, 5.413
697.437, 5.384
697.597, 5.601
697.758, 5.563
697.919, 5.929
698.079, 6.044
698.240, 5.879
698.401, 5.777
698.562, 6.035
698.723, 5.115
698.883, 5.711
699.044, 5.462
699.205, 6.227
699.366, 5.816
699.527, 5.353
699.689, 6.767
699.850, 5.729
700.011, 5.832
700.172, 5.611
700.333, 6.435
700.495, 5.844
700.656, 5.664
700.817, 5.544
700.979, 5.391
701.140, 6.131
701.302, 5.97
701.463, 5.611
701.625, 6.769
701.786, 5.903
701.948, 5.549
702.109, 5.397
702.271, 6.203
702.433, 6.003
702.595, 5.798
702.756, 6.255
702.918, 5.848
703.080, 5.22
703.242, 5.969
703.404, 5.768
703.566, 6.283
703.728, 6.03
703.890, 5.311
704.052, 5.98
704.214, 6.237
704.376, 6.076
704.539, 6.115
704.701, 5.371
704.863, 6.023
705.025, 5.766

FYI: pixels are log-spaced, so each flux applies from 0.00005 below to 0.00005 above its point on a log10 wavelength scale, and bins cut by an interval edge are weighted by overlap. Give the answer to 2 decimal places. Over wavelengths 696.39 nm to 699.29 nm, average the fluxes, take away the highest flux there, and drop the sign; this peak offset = 0.51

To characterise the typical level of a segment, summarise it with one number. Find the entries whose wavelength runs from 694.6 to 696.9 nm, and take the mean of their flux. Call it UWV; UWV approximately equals 5.87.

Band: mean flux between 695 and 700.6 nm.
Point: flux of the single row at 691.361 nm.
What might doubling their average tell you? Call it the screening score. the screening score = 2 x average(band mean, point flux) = 11.1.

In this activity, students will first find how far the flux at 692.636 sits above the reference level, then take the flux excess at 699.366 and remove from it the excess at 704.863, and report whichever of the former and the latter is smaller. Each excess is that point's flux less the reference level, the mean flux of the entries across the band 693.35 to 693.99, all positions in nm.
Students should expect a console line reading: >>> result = -0.21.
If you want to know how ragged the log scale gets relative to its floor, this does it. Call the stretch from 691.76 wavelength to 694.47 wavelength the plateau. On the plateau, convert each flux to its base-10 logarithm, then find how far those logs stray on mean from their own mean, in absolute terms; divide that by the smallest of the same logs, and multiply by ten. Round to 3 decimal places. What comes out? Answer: 0.233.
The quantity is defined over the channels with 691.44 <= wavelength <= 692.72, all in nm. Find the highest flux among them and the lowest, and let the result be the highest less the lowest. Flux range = 0.89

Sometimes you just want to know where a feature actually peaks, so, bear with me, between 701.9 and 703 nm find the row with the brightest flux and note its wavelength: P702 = 702.756 nm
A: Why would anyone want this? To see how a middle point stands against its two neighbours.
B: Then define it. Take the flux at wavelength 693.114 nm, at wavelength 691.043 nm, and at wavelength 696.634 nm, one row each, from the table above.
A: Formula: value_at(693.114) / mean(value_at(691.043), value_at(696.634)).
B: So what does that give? 1.03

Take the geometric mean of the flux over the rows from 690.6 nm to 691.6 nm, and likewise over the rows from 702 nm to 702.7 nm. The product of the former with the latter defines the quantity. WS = 34.1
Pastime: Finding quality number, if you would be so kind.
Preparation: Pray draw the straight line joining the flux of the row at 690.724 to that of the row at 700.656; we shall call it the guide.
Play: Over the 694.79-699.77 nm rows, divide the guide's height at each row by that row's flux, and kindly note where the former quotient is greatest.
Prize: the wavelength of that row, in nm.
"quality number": 698.723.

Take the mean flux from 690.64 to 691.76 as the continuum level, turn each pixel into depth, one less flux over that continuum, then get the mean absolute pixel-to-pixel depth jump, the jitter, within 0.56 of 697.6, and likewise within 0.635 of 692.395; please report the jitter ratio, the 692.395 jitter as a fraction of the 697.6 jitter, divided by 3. 1.0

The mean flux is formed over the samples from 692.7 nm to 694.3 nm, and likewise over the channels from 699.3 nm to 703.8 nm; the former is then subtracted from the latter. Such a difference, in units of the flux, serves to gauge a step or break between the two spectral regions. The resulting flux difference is 0.17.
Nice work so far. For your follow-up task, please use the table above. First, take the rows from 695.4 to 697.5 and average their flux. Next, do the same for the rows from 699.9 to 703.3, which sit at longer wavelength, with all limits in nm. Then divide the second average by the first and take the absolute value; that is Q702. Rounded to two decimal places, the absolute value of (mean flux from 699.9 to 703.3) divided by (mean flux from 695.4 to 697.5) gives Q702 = 1.00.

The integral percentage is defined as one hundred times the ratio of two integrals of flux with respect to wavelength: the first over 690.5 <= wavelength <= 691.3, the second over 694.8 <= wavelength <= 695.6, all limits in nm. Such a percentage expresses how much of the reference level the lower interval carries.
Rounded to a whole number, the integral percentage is 103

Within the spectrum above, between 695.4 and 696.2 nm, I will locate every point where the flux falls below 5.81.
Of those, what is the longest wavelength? 695.512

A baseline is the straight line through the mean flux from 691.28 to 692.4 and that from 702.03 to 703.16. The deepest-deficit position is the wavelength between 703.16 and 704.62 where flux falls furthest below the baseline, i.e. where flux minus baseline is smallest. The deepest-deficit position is 703.890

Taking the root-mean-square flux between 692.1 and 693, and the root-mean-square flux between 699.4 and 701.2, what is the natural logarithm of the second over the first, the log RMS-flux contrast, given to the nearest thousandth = 0.034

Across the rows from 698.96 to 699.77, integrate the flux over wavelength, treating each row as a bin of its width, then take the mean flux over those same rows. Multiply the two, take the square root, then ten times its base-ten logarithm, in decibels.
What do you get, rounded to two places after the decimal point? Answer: 7.26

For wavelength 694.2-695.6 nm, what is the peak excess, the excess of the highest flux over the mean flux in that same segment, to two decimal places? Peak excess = 0.92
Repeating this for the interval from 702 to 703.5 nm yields 0.43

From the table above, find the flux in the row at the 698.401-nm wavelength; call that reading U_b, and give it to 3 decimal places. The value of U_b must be 5.777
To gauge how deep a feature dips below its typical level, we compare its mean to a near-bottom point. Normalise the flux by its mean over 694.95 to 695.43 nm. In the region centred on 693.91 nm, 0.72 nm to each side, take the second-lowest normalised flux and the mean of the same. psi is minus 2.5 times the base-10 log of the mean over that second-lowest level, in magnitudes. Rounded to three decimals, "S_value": -0.049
